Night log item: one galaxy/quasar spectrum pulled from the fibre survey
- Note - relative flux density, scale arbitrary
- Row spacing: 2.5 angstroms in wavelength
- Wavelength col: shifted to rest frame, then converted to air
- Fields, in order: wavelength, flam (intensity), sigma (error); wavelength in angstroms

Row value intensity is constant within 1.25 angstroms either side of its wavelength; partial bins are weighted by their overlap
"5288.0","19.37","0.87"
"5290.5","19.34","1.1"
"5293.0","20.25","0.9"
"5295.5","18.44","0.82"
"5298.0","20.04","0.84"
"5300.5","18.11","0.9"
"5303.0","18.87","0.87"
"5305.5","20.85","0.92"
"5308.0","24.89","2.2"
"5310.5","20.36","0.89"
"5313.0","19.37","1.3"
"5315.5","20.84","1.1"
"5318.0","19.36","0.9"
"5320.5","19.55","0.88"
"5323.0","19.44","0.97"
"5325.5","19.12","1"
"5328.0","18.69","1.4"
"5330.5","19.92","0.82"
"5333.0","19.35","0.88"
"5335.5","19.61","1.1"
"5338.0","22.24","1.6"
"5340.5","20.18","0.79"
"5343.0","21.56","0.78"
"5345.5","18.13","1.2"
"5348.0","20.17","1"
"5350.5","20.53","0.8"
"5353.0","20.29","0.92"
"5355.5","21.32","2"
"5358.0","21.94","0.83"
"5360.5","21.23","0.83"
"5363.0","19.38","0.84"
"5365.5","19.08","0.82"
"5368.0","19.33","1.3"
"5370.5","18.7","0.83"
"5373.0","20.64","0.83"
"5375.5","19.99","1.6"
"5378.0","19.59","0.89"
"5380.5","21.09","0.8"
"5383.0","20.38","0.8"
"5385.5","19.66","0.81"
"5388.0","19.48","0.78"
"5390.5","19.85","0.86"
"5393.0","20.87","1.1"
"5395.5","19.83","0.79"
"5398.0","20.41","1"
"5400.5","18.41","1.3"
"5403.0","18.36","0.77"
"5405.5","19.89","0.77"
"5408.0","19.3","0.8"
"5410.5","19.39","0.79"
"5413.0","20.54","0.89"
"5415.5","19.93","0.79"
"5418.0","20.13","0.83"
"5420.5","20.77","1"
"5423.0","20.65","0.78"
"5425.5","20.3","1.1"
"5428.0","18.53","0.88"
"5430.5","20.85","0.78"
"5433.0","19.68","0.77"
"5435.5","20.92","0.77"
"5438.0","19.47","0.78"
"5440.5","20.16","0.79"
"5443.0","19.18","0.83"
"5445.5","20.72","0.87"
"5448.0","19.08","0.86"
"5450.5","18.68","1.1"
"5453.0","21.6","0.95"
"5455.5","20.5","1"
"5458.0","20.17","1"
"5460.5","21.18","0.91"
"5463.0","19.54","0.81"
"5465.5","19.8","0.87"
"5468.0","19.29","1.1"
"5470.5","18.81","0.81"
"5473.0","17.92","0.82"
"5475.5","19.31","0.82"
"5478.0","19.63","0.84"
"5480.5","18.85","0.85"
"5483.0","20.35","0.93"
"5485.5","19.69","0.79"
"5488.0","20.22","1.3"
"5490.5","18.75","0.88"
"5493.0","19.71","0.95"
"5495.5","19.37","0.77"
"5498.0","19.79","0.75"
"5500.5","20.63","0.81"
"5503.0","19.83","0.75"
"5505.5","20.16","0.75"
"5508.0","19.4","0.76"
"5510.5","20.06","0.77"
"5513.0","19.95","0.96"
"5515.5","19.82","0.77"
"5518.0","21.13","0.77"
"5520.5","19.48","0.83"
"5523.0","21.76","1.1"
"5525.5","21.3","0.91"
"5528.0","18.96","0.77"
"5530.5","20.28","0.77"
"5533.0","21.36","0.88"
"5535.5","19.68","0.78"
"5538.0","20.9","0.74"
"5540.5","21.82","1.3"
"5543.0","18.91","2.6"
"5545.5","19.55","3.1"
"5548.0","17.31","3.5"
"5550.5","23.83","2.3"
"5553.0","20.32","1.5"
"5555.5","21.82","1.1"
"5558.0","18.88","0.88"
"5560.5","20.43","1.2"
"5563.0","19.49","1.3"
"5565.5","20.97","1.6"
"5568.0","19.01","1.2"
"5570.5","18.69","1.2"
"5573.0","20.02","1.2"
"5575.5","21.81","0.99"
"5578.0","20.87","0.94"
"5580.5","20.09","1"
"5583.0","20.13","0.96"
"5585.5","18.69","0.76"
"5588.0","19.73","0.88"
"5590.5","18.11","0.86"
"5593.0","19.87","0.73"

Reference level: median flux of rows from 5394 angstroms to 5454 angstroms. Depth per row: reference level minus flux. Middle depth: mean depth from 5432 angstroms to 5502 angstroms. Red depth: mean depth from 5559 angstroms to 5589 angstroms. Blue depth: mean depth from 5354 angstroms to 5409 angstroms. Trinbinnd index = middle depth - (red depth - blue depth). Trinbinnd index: 0.2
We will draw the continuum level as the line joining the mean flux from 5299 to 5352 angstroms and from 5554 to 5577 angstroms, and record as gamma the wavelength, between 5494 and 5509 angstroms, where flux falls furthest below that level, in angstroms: 5495.5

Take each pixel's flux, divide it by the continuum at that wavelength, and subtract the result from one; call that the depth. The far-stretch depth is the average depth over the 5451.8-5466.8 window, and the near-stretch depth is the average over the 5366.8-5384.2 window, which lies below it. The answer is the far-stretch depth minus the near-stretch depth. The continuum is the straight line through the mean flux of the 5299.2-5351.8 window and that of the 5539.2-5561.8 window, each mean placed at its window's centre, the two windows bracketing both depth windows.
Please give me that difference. -0.020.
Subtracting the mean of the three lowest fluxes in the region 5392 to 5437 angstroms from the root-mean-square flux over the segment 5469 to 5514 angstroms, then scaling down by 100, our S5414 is 0.0116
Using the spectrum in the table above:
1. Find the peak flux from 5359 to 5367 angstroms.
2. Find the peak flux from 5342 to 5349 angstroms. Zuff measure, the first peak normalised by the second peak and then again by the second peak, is 0.0457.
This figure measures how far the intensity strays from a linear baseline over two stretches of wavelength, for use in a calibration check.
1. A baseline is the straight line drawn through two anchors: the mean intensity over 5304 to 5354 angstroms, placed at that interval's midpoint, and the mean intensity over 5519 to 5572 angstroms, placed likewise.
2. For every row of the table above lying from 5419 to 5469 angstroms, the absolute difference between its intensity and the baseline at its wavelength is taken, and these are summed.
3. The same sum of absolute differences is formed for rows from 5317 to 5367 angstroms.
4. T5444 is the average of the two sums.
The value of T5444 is 16.4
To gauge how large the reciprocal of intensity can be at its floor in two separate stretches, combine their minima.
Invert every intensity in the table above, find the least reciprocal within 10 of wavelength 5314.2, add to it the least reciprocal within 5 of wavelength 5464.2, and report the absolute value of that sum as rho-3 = 0.087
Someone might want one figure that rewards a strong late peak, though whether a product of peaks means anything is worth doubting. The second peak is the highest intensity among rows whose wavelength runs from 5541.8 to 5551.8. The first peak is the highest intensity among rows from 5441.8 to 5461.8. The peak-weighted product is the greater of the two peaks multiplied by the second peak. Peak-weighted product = 568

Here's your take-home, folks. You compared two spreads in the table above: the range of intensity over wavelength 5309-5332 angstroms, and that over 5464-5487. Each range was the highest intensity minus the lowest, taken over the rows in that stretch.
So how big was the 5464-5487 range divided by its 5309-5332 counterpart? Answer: 1.1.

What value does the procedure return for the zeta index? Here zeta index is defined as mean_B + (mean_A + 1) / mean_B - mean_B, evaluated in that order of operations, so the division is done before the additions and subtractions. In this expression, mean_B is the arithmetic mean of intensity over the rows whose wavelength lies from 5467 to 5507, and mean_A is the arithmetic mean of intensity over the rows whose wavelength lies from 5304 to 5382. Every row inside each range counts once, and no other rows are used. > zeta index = 1.09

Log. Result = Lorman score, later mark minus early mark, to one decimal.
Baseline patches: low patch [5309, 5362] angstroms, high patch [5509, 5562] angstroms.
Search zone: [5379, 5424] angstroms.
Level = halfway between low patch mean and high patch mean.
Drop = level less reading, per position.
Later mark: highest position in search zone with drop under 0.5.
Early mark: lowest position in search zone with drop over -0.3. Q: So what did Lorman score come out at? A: 40.0 angstroms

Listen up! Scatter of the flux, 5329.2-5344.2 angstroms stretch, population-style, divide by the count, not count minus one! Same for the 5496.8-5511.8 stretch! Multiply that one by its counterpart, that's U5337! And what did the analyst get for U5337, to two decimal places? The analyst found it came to 0.40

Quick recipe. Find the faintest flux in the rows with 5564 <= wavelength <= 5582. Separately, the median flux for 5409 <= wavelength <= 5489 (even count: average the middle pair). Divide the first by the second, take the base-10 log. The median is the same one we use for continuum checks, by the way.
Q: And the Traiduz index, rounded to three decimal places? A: -0.026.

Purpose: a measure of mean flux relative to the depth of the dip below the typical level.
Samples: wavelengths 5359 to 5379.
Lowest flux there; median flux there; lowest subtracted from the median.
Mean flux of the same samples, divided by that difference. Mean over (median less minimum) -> 25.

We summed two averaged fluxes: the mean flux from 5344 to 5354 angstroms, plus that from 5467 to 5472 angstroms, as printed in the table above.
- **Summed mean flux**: 38.8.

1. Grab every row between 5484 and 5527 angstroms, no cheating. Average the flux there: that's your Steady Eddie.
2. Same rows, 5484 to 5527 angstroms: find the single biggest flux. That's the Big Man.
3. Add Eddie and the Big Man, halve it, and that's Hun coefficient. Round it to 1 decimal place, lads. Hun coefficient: 20.9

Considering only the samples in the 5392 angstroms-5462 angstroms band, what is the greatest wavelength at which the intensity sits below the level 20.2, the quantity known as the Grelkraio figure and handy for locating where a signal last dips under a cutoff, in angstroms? 5458.0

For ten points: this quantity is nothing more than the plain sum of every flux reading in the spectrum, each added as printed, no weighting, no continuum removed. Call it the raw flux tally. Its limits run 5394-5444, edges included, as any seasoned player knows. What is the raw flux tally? 397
